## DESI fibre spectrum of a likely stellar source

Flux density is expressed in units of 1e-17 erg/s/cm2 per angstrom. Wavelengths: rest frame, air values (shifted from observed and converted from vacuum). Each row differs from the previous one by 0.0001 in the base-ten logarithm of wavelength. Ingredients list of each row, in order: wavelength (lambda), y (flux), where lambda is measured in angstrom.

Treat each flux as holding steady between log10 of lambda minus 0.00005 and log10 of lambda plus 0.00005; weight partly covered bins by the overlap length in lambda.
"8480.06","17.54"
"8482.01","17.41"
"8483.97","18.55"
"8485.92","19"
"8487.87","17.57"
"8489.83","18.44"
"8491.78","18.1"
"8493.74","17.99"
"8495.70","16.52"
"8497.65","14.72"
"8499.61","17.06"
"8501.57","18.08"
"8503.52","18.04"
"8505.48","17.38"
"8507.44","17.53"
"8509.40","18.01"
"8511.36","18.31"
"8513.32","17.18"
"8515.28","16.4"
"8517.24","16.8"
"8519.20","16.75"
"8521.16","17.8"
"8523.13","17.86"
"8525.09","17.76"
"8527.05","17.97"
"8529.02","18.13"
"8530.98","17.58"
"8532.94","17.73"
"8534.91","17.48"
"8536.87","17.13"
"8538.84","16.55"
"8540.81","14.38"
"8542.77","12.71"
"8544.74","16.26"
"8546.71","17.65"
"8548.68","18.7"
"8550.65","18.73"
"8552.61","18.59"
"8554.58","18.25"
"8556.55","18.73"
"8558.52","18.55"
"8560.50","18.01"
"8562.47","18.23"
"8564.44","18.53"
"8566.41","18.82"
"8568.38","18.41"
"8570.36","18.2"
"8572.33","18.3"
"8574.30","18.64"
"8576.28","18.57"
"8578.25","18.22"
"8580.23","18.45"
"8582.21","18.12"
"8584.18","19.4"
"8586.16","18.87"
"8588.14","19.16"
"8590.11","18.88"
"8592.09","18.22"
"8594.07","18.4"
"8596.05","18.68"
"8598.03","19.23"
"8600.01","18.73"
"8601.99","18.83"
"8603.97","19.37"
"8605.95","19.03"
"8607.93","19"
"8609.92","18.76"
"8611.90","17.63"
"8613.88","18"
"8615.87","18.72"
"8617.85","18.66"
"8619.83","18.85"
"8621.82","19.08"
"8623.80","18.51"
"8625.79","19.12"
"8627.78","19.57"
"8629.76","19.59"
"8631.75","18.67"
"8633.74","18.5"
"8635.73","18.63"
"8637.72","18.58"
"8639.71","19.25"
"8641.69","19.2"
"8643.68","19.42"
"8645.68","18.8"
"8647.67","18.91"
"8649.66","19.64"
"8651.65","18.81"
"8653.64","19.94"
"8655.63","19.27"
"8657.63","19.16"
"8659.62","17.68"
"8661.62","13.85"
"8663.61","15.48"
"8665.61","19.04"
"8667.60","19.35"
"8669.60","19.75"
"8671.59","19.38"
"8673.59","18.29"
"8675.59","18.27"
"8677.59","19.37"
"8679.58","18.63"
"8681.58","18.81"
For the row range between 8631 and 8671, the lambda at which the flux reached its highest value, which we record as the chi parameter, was 8653.64 angstrom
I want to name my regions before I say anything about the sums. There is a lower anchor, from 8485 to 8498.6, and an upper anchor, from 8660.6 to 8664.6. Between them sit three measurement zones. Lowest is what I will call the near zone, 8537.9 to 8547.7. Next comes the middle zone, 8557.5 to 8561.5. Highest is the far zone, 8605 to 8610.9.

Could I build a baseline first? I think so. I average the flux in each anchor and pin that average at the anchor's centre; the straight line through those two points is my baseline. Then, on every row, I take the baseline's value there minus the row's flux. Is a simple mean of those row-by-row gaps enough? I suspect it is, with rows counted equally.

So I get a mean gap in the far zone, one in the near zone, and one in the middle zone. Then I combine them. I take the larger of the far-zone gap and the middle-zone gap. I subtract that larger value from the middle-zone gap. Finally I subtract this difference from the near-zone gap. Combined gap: 1.1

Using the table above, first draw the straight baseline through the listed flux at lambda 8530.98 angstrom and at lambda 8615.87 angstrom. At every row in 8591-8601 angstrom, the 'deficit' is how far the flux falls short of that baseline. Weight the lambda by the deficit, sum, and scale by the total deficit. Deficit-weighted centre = 8599.2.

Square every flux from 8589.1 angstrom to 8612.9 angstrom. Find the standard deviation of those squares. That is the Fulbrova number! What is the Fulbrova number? 17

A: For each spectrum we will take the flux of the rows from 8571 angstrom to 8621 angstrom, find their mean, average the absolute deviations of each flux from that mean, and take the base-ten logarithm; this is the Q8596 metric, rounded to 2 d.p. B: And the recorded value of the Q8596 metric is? -0.48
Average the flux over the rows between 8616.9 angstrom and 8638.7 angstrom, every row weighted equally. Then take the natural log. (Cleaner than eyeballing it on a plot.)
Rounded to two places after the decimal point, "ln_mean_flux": 2.94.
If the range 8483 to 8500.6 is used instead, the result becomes 2.87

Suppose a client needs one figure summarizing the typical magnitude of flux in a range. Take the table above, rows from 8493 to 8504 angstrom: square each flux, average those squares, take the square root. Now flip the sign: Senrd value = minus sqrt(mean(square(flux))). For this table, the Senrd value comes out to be -17.1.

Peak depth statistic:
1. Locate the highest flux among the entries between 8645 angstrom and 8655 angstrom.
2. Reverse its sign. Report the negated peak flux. -19.9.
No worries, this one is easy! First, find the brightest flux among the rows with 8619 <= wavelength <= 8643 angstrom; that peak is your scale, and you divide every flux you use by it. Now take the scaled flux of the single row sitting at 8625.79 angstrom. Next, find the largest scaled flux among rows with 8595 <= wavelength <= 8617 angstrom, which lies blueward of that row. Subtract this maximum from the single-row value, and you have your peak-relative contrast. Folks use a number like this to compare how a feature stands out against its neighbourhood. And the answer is -0.01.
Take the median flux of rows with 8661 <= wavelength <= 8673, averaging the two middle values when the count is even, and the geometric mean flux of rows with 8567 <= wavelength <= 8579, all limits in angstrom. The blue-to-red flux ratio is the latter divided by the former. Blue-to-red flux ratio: 0.96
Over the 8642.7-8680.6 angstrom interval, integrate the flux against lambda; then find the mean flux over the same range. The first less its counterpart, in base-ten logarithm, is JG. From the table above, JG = 2.84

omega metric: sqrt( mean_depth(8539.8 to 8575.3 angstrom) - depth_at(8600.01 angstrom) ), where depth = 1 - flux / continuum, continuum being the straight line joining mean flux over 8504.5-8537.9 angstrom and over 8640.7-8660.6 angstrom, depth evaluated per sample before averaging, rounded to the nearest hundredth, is 0.16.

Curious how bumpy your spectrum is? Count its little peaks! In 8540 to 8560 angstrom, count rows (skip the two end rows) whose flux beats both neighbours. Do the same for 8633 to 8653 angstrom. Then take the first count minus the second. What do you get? -2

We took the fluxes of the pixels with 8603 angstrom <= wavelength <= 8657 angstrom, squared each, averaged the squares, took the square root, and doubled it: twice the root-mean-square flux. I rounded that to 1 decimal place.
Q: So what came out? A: 37.9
